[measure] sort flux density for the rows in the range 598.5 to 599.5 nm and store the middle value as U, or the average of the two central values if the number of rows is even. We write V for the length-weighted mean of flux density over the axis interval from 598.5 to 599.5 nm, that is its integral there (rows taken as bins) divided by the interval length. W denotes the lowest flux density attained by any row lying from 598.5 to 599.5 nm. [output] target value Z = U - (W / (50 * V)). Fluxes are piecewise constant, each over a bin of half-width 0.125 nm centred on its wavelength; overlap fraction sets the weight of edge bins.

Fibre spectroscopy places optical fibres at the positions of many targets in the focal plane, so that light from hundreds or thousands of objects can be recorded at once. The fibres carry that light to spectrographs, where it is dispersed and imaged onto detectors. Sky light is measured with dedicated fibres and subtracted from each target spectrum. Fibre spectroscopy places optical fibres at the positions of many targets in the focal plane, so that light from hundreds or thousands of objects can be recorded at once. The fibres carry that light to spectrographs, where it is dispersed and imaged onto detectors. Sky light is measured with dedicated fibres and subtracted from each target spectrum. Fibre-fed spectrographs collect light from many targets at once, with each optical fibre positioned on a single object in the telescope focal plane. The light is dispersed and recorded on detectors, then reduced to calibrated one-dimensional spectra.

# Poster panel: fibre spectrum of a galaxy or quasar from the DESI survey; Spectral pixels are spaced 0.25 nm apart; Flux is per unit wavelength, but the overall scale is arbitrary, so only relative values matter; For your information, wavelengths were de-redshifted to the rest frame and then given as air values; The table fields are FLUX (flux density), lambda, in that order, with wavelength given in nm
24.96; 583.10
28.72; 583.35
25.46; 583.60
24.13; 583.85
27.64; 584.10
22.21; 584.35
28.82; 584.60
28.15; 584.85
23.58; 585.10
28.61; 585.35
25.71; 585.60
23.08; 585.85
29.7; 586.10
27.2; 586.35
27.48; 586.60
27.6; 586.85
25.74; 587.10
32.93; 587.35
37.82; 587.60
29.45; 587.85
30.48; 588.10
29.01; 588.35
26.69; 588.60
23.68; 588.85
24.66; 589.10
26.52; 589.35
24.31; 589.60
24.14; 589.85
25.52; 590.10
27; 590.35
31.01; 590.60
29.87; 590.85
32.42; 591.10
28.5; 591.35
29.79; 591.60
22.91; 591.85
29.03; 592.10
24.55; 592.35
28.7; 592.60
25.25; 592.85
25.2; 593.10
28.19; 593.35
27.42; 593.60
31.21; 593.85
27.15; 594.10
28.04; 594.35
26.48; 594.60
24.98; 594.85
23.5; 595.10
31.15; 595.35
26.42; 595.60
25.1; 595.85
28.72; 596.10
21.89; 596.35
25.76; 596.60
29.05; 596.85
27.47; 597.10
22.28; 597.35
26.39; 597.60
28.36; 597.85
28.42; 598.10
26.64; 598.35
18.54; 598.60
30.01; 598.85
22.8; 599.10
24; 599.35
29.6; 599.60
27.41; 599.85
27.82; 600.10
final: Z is 23.4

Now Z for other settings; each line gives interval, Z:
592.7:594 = 27.4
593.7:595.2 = 26.8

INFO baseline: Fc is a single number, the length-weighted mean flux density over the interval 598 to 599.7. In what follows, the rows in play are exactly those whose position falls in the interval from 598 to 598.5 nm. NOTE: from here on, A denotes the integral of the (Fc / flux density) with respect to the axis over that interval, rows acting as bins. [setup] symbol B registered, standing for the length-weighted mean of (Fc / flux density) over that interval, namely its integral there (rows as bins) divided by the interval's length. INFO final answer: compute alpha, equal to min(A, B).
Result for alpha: 0.478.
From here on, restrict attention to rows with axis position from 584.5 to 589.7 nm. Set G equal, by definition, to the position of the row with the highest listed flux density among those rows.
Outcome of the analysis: 587.60 nm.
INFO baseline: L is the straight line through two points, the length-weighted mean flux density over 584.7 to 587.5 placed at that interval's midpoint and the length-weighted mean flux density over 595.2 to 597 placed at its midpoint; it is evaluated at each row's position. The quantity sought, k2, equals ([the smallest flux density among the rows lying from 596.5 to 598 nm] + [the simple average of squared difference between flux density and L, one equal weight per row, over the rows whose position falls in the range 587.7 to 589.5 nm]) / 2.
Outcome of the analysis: 13.9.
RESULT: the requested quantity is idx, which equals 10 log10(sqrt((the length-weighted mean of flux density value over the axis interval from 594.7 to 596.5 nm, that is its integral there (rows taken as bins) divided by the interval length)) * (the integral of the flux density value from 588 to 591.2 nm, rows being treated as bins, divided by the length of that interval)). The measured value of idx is 21.43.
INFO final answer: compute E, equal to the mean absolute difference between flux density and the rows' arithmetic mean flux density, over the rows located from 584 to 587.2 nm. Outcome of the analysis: 1.93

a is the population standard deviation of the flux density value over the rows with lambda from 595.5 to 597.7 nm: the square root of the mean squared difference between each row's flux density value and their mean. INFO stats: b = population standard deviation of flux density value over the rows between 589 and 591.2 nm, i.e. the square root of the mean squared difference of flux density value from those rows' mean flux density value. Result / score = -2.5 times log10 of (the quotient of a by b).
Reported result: 0.2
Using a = 2.4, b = 2.9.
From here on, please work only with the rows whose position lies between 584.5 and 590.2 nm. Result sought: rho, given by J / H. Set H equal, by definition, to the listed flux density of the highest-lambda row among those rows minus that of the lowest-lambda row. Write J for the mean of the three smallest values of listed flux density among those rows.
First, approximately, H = -3.3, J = 23.4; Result -7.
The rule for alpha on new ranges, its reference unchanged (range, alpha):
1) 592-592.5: 0.482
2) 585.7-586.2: 0.496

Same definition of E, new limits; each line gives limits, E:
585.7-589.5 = 2.74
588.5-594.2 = 2.17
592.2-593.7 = 1.55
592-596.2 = 1.82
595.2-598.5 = 1.96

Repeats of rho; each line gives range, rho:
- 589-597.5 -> -9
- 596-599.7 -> 24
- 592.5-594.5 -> -39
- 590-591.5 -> 9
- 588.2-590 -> -5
